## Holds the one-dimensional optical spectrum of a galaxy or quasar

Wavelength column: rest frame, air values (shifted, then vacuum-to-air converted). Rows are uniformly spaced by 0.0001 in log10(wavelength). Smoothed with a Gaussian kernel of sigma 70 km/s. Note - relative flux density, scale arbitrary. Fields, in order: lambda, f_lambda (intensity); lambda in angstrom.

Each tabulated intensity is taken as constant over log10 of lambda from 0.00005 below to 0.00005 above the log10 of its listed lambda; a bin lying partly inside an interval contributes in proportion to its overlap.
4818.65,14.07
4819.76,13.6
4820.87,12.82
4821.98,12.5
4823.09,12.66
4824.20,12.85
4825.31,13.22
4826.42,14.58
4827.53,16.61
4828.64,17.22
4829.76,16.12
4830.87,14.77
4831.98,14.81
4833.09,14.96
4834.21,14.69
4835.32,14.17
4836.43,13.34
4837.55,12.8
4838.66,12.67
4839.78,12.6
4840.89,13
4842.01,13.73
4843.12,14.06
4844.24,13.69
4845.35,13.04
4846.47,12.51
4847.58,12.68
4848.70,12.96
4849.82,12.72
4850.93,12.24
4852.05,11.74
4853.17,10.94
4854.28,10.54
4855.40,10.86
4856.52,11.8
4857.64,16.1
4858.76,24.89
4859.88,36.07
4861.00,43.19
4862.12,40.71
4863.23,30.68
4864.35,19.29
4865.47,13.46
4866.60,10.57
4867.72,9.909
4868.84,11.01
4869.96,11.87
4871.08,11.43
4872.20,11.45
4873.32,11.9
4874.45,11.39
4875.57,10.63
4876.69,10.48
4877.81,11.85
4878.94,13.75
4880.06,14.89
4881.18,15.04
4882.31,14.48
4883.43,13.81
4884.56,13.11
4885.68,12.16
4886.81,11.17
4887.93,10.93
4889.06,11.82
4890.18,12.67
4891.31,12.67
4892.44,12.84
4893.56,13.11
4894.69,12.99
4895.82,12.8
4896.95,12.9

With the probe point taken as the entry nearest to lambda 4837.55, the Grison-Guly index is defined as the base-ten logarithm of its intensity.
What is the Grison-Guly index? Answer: 1.11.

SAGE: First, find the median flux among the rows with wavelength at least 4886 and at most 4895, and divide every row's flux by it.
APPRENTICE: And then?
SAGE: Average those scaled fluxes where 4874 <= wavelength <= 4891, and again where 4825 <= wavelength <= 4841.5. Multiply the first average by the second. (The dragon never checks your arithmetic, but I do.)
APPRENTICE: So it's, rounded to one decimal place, 1.1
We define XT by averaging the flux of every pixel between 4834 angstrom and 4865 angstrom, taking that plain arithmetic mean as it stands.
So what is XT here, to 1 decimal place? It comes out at 17.1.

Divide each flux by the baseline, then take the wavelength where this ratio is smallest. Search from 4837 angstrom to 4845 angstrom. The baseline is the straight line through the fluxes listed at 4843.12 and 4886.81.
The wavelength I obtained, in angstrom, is 4839.78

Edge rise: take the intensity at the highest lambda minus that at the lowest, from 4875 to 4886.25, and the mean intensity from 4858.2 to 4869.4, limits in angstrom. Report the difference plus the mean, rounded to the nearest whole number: 26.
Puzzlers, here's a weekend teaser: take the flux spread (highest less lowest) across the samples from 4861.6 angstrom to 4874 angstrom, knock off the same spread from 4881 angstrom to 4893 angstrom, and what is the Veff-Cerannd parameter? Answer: 27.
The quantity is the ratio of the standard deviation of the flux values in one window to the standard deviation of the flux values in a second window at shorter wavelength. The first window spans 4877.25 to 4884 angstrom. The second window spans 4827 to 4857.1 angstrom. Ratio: 0.7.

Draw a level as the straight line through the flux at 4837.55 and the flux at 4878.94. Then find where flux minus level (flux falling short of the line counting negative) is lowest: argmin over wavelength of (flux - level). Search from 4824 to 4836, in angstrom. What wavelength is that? 4824.20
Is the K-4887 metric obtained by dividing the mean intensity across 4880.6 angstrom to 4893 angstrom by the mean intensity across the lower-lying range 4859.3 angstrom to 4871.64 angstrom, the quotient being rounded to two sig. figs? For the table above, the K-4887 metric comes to 0.59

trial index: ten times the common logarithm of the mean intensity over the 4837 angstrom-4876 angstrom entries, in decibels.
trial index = 12.0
